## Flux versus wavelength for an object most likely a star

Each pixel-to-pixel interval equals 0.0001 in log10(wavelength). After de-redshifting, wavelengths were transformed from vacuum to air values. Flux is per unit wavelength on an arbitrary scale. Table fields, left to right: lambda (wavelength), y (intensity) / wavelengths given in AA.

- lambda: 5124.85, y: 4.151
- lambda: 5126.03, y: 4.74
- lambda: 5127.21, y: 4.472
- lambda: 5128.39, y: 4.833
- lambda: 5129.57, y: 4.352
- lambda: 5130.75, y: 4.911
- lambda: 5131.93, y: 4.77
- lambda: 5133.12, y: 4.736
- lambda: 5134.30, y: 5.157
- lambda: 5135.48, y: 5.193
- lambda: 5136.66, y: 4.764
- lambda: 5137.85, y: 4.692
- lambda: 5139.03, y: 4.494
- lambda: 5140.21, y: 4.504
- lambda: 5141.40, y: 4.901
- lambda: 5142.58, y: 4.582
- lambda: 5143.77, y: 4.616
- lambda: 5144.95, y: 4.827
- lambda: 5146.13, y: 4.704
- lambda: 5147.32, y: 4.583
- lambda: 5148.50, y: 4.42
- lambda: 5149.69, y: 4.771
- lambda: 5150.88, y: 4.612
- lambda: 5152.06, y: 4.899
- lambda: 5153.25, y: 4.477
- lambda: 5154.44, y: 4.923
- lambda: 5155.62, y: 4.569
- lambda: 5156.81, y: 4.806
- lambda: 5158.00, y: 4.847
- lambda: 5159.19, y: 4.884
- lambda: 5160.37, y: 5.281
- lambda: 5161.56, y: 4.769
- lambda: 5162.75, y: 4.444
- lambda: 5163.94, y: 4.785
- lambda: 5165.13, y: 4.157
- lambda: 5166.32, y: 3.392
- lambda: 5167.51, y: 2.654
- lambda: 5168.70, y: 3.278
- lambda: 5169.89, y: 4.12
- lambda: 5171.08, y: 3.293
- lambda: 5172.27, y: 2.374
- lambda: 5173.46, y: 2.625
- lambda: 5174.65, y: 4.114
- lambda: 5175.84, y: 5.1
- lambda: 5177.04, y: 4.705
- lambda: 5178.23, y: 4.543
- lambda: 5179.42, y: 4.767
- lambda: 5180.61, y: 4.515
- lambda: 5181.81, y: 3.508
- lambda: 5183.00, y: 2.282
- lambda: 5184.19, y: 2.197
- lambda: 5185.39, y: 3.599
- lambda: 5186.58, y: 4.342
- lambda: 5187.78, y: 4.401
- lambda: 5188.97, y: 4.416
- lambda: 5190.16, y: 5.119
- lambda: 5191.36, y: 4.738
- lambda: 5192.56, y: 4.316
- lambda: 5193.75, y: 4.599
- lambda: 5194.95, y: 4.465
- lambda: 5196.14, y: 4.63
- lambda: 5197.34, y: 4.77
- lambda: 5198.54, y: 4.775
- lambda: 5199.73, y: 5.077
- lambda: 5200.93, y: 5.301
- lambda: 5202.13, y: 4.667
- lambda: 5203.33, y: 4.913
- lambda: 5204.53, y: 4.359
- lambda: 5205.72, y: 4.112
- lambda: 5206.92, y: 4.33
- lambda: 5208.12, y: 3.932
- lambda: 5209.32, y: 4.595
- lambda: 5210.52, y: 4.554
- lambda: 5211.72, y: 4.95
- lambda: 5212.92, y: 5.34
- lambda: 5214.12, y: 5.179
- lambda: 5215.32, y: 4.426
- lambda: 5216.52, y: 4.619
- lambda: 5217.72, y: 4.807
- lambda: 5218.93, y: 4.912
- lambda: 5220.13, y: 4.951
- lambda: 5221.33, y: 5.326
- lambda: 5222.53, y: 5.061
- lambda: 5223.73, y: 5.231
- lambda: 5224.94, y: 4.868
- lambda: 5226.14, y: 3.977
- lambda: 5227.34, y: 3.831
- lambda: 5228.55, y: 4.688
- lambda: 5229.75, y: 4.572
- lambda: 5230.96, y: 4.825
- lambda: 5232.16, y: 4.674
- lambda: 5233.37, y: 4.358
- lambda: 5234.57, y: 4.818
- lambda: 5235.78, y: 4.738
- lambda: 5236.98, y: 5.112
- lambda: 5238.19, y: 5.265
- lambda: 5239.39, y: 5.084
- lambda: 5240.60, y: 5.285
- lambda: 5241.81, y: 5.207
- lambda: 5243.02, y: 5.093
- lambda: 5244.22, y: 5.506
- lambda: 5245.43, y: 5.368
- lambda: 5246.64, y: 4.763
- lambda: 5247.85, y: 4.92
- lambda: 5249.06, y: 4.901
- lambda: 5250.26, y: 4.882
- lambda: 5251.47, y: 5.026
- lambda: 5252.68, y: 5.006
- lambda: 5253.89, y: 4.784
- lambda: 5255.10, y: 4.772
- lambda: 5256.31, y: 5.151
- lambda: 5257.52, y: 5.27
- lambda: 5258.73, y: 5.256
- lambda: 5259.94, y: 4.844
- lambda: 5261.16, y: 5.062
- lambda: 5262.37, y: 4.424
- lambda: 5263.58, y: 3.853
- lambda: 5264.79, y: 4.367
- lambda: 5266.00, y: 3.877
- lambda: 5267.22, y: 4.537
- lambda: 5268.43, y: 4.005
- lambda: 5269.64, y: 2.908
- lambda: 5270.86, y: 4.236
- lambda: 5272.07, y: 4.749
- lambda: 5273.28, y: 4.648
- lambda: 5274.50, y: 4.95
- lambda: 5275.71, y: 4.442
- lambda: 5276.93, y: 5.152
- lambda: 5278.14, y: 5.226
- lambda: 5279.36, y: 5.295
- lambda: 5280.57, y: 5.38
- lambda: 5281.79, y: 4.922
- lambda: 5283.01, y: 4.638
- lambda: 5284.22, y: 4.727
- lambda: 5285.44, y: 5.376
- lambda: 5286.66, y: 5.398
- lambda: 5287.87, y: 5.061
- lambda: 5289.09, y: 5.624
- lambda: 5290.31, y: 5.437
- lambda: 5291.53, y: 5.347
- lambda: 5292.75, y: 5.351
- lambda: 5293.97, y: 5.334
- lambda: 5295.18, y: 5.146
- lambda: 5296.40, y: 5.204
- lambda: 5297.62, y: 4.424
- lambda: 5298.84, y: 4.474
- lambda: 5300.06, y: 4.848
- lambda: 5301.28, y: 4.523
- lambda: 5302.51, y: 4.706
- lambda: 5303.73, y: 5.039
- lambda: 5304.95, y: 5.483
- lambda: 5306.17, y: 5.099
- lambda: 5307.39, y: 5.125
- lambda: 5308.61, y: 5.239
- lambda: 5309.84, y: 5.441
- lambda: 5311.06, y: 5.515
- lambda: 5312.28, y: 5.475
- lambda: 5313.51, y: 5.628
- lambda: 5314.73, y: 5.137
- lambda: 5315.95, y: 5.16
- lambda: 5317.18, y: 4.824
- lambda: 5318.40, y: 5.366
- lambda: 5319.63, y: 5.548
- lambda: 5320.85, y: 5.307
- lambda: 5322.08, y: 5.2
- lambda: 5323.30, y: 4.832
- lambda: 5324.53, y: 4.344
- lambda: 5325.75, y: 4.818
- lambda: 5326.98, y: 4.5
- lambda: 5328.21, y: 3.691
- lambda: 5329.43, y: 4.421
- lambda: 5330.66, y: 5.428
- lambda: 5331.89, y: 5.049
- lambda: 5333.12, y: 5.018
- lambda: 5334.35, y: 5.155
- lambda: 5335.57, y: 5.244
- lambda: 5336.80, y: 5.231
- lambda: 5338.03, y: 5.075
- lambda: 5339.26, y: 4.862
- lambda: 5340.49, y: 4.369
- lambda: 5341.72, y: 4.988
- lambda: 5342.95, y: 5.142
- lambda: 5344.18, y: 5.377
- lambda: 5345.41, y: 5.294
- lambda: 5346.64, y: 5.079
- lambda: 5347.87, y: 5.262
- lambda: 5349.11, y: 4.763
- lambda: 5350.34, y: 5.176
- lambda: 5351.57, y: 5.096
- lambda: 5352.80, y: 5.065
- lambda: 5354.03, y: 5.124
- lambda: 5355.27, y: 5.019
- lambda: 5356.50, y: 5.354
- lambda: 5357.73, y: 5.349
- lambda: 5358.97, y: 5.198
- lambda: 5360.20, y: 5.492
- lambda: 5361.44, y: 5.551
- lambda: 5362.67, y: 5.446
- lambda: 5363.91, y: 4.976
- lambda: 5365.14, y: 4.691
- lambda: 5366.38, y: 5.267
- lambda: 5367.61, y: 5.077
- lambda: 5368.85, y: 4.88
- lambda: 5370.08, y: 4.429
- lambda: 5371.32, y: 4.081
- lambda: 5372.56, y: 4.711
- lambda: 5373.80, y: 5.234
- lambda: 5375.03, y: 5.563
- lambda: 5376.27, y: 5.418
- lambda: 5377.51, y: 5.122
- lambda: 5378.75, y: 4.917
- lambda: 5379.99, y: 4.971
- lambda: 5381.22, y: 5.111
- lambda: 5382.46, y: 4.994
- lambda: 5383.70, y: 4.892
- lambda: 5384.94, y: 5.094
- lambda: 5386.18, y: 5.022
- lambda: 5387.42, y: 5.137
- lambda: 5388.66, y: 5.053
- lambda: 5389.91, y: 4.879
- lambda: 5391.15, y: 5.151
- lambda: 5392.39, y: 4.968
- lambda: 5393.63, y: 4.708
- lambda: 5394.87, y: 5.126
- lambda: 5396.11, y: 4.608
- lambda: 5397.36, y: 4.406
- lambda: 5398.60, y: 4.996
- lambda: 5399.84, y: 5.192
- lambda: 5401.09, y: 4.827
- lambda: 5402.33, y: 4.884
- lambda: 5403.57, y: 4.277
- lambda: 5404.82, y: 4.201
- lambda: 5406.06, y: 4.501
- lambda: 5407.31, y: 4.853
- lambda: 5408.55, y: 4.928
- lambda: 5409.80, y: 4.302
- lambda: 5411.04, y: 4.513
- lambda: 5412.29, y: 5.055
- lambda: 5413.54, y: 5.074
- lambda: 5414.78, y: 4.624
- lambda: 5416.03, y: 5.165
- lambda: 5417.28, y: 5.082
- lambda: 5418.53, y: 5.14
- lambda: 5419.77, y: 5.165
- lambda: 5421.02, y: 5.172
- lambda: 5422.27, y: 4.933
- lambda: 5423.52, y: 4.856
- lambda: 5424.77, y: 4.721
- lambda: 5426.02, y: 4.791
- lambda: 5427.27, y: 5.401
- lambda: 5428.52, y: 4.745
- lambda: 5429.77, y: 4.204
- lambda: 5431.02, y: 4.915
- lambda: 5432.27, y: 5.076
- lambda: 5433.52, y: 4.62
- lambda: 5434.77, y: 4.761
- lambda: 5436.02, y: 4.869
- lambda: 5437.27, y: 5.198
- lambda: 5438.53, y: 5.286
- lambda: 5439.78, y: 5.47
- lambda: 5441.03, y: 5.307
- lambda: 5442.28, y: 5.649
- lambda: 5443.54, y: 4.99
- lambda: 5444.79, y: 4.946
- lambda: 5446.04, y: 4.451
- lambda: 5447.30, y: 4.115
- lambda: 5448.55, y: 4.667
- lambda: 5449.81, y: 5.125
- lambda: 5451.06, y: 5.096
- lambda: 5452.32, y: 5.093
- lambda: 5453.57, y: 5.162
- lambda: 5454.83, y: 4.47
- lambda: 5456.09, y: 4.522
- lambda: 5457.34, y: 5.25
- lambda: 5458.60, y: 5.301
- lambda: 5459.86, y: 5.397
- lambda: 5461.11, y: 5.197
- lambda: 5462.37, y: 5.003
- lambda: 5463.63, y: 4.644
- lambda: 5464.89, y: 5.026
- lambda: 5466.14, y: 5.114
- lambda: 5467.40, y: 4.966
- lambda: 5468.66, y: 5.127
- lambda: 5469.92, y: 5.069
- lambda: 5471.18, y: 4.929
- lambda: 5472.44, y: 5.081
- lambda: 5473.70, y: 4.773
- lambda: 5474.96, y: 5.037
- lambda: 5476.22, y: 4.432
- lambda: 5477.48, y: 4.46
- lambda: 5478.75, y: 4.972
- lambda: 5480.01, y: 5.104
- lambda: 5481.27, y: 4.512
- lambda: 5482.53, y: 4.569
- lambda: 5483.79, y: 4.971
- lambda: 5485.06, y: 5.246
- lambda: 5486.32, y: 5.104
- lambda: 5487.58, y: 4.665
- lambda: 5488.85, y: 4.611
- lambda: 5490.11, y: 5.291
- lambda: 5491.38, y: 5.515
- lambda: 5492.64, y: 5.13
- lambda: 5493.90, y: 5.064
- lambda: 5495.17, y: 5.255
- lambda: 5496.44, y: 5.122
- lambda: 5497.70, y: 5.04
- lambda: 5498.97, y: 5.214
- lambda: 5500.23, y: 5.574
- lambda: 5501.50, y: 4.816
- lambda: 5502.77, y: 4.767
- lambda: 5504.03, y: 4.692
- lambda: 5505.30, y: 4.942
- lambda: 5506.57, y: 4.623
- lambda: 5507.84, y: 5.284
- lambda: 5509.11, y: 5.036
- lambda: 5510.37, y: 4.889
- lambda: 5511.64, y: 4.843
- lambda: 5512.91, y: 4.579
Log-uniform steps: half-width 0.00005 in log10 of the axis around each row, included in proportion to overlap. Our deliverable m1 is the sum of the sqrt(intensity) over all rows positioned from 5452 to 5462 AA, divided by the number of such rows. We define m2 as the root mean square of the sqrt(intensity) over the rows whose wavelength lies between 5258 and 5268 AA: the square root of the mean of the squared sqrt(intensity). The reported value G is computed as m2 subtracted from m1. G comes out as 0.12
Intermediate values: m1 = 2.25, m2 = 2.13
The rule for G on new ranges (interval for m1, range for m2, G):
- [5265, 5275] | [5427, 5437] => -0.14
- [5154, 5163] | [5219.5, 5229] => 0.02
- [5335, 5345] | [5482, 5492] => 0.01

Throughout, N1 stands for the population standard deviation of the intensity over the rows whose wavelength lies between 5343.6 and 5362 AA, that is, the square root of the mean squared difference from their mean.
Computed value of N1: 0.195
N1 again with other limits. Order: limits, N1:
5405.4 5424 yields 0.272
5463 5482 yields 0.243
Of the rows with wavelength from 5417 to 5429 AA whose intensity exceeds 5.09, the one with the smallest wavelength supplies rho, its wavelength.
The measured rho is 5418.53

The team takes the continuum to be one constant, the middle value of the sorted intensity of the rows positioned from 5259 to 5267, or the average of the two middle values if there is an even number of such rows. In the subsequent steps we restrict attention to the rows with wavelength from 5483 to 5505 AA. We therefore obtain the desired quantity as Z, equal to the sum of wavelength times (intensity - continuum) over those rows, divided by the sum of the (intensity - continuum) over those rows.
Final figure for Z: 5493.7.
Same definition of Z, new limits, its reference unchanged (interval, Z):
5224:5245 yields 5239.4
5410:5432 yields 5420.4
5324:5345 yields 5337.1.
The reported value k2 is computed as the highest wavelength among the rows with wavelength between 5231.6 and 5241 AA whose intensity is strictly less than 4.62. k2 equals 5233.37 AA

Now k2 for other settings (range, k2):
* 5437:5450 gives 5447.30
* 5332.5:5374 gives 5371.32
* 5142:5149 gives 5148.50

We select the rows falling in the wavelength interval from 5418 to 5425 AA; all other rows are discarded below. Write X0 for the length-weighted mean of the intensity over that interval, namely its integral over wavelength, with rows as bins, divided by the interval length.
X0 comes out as 5.01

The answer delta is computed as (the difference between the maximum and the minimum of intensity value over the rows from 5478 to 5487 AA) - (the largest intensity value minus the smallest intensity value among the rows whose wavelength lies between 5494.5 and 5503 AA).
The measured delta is -0.1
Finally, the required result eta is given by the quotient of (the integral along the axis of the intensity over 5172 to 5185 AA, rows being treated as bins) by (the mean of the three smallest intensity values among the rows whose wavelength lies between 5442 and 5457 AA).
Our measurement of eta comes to 11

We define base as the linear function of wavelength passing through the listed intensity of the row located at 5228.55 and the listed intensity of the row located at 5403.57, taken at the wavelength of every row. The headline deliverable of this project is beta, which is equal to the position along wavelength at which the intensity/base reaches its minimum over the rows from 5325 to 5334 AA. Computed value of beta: 5328.21 AA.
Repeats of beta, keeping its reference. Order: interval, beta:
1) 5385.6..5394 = 5393.63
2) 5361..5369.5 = 5365.14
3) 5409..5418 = 5409.80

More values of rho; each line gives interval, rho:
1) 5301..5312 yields 5304.95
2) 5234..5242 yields 5236.98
